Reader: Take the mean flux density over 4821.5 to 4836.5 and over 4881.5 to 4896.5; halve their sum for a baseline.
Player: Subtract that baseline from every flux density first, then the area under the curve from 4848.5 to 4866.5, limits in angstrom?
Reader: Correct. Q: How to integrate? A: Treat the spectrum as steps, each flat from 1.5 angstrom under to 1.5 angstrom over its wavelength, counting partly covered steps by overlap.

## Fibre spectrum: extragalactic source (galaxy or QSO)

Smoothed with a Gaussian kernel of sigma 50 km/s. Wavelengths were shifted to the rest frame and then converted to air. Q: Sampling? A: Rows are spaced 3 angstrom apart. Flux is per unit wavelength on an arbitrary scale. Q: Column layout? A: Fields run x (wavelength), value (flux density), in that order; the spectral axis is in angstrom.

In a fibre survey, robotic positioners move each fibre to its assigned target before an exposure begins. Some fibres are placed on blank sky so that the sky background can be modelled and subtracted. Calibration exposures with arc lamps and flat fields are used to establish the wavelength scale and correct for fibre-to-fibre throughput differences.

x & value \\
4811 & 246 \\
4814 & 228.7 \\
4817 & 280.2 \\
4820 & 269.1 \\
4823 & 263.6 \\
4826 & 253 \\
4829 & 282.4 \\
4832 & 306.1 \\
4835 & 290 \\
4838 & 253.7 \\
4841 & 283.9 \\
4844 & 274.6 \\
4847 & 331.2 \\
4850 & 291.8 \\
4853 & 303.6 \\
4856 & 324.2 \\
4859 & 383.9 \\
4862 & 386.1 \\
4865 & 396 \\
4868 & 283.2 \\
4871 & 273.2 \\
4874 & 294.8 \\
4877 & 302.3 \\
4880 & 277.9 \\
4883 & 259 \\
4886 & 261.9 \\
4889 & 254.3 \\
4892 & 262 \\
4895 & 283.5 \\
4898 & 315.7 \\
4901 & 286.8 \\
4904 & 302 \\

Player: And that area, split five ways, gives 274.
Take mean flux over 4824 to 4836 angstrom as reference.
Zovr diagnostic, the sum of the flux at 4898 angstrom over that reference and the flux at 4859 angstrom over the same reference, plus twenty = 22.5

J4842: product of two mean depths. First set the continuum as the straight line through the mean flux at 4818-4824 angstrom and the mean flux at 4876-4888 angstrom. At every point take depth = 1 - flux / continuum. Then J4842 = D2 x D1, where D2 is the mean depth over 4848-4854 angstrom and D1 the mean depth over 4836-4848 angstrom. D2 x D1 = 0.006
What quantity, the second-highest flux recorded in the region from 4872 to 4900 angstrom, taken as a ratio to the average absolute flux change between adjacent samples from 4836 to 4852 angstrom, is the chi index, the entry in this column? 8.9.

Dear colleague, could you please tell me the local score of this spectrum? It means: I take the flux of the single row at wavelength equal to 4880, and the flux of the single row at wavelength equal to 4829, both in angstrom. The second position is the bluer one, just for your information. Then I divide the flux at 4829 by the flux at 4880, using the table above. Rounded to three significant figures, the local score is 1.02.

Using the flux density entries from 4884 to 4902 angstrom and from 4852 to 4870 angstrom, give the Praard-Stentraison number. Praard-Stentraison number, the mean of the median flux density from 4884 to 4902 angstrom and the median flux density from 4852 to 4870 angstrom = 313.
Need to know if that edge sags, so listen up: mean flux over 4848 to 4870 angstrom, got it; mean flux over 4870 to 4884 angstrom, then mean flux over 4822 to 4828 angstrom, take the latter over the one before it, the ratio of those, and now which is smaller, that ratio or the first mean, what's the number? 0.92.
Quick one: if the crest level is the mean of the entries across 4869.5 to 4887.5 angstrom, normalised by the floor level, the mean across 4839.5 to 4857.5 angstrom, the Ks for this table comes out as 0.92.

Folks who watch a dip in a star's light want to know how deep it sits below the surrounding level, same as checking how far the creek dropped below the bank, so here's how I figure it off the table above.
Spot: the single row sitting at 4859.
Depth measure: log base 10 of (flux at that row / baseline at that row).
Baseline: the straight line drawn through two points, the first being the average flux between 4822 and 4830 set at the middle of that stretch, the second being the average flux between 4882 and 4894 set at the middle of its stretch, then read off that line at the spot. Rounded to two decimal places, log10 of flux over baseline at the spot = 0.16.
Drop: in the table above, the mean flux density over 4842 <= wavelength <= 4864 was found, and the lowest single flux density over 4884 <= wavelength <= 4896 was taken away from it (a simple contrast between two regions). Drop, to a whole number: 74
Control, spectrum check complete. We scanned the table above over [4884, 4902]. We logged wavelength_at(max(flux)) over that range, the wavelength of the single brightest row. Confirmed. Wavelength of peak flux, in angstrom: 4898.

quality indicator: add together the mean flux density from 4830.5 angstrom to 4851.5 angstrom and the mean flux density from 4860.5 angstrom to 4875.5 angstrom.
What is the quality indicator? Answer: 617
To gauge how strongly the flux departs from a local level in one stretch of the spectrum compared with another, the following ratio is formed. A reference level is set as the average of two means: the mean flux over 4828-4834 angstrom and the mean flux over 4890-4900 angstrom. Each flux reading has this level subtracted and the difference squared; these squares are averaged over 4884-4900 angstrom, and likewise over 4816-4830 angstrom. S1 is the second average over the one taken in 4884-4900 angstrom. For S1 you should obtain 0.8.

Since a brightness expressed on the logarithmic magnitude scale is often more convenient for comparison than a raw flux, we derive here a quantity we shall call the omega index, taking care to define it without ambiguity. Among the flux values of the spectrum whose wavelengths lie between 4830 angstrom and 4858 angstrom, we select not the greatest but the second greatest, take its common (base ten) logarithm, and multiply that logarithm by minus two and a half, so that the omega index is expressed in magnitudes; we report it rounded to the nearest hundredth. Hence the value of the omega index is -6.28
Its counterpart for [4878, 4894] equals -6.05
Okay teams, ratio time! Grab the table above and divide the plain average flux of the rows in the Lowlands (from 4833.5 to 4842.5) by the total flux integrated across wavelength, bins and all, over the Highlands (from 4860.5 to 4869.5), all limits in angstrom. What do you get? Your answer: 0.086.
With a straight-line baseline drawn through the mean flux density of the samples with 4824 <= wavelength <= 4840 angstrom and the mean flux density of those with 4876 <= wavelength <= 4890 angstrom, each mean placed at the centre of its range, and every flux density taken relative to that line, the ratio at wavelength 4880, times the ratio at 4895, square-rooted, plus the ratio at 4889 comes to 1.98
